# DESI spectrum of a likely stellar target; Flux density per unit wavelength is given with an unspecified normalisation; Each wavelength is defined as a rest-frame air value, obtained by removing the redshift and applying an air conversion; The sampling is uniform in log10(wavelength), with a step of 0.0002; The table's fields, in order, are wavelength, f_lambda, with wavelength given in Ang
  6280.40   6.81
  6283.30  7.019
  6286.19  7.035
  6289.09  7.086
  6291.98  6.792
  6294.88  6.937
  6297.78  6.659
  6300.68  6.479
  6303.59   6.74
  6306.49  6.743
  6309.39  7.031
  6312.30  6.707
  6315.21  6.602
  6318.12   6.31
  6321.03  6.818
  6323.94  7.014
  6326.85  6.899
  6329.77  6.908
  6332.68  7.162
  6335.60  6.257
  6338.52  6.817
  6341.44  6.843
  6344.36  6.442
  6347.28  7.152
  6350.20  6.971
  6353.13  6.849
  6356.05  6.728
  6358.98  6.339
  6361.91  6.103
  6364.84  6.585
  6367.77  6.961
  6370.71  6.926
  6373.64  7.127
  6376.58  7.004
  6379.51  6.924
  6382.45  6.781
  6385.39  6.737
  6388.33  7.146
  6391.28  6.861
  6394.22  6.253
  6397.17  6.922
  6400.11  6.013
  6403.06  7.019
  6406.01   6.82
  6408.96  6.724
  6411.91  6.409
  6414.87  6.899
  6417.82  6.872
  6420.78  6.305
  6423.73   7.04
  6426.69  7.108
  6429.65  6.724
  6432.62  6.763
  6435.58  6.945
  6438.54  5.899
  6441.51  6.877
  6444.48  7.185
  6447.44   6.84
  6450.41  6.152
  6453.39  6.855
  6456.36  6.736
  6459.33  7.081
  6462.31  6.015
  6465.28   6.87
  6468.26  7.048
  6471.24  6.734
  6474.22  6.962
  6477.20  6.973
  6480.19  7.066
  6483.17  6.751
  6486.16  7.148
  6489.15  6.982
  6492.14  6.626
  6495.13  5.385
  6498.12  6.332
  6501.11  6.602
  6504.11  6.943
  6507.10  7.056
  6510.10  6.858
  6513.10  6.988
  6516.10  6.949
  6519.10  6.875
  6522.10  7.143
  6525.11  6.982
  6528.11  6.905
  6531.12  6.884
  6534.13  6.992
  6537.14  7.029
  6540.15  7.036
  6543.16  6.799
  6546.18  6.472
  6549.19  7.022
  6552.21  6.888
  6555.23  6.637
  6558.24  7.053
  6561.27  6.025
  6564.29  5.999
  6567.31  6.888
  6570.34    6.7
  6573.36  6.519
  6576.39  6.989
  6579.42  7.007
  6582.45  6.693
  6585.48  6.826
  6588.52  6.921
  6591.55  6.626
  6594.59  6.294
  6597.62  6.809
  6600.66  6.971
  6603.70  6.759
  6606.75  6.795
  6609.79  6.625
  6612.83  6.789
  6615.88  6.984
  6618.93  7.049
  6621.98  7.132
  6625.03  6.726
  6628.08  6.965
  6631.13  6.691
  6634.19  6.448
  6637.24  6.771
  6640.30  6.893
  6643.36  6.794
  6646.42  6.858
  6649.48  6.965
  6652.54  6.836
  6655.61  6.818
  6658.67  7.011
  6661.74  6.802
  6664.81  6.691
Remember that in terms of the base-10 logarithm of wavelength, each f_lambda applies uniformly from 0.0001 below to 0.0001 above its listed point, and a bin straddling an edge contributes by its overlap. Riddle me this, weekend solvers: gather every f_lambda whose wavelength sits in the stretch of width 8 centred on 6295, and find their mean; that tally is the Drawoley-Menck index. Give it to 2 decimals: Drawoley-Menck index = 6.80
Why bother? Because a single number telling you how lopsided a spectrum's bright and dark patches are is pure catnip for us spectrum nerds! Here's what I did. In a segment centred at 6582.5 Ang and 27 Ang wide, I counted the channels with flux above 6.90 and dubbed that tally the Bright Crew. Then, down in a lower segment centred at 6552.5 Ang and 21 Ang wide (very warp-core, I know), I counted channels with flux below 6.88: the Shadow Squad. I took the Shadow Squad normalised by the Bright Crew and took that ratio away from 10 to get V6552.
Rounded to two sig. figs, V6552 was 8.7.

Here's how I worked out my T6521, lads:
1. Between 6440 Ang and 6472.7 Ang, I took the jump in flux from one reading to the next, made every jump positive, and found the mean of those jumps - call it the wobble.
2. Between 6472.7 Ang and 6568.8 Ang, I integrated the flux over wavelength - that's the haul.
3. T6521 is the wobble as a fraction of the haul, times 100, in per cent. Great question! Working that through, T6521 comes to 0.08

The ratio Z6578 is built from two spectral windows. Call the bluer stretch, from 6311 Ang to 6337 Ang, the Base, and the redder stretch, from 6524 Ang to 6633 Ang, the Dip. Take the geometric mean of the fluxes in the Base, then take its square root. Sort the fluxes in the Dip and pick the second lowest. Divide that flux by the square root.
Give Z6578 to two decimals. 2.32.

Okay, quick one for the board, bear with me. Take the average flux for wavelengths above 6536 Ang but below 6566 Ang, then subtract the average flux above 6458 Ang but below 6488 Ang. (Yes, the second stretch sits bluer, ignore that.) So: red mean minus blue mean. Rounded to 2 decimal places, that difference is -0.17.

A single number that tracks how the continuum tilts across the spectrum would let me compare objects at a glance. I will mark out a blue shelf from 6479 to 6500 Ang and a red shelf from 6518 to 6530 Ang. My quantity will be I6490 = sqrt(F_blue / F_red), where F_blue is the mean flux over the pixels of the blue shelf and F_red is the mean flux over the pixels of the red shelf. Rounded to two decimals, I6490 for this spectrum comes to 0.97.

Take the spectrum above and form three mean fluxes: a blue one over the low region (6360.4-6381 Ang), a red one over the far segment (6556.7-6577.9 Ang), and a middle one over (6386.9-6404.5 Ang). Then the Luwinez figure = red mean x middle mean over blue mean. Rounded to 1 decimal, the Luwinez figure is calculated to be 6.5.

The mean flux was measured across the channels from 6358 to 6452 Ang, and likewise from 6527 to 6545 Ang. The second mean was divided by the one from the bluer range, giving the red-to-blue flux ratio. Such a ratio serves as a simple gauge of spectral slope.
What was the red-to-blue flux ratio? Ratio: 1.03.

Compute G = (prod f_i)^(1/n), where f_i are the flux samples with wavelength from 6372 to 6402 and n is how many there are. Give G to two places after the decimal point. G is 6.77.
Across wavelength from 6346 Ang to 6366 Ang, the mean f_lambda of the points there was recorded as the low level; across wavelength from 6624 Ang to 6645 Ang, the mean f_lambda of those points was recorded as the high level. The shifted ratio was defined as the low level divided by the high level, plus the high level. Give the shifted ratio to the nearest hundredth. 7.74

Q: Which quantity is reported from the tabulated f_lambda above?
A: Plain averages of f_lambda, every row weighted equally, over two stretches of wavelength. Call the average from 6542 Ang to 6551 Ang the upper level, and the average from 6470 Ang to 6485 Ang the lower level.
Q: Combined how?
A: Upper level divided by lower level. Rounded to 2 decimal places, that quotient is 0.98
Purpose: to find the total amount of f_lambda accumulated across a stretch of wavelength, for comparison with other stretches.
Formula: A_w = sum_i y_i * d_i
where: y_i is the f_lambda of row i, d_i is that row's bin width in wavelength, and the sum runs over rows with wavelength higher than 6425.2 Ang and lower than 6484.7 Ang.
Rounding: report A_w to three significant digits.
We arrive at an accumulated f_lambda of 403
